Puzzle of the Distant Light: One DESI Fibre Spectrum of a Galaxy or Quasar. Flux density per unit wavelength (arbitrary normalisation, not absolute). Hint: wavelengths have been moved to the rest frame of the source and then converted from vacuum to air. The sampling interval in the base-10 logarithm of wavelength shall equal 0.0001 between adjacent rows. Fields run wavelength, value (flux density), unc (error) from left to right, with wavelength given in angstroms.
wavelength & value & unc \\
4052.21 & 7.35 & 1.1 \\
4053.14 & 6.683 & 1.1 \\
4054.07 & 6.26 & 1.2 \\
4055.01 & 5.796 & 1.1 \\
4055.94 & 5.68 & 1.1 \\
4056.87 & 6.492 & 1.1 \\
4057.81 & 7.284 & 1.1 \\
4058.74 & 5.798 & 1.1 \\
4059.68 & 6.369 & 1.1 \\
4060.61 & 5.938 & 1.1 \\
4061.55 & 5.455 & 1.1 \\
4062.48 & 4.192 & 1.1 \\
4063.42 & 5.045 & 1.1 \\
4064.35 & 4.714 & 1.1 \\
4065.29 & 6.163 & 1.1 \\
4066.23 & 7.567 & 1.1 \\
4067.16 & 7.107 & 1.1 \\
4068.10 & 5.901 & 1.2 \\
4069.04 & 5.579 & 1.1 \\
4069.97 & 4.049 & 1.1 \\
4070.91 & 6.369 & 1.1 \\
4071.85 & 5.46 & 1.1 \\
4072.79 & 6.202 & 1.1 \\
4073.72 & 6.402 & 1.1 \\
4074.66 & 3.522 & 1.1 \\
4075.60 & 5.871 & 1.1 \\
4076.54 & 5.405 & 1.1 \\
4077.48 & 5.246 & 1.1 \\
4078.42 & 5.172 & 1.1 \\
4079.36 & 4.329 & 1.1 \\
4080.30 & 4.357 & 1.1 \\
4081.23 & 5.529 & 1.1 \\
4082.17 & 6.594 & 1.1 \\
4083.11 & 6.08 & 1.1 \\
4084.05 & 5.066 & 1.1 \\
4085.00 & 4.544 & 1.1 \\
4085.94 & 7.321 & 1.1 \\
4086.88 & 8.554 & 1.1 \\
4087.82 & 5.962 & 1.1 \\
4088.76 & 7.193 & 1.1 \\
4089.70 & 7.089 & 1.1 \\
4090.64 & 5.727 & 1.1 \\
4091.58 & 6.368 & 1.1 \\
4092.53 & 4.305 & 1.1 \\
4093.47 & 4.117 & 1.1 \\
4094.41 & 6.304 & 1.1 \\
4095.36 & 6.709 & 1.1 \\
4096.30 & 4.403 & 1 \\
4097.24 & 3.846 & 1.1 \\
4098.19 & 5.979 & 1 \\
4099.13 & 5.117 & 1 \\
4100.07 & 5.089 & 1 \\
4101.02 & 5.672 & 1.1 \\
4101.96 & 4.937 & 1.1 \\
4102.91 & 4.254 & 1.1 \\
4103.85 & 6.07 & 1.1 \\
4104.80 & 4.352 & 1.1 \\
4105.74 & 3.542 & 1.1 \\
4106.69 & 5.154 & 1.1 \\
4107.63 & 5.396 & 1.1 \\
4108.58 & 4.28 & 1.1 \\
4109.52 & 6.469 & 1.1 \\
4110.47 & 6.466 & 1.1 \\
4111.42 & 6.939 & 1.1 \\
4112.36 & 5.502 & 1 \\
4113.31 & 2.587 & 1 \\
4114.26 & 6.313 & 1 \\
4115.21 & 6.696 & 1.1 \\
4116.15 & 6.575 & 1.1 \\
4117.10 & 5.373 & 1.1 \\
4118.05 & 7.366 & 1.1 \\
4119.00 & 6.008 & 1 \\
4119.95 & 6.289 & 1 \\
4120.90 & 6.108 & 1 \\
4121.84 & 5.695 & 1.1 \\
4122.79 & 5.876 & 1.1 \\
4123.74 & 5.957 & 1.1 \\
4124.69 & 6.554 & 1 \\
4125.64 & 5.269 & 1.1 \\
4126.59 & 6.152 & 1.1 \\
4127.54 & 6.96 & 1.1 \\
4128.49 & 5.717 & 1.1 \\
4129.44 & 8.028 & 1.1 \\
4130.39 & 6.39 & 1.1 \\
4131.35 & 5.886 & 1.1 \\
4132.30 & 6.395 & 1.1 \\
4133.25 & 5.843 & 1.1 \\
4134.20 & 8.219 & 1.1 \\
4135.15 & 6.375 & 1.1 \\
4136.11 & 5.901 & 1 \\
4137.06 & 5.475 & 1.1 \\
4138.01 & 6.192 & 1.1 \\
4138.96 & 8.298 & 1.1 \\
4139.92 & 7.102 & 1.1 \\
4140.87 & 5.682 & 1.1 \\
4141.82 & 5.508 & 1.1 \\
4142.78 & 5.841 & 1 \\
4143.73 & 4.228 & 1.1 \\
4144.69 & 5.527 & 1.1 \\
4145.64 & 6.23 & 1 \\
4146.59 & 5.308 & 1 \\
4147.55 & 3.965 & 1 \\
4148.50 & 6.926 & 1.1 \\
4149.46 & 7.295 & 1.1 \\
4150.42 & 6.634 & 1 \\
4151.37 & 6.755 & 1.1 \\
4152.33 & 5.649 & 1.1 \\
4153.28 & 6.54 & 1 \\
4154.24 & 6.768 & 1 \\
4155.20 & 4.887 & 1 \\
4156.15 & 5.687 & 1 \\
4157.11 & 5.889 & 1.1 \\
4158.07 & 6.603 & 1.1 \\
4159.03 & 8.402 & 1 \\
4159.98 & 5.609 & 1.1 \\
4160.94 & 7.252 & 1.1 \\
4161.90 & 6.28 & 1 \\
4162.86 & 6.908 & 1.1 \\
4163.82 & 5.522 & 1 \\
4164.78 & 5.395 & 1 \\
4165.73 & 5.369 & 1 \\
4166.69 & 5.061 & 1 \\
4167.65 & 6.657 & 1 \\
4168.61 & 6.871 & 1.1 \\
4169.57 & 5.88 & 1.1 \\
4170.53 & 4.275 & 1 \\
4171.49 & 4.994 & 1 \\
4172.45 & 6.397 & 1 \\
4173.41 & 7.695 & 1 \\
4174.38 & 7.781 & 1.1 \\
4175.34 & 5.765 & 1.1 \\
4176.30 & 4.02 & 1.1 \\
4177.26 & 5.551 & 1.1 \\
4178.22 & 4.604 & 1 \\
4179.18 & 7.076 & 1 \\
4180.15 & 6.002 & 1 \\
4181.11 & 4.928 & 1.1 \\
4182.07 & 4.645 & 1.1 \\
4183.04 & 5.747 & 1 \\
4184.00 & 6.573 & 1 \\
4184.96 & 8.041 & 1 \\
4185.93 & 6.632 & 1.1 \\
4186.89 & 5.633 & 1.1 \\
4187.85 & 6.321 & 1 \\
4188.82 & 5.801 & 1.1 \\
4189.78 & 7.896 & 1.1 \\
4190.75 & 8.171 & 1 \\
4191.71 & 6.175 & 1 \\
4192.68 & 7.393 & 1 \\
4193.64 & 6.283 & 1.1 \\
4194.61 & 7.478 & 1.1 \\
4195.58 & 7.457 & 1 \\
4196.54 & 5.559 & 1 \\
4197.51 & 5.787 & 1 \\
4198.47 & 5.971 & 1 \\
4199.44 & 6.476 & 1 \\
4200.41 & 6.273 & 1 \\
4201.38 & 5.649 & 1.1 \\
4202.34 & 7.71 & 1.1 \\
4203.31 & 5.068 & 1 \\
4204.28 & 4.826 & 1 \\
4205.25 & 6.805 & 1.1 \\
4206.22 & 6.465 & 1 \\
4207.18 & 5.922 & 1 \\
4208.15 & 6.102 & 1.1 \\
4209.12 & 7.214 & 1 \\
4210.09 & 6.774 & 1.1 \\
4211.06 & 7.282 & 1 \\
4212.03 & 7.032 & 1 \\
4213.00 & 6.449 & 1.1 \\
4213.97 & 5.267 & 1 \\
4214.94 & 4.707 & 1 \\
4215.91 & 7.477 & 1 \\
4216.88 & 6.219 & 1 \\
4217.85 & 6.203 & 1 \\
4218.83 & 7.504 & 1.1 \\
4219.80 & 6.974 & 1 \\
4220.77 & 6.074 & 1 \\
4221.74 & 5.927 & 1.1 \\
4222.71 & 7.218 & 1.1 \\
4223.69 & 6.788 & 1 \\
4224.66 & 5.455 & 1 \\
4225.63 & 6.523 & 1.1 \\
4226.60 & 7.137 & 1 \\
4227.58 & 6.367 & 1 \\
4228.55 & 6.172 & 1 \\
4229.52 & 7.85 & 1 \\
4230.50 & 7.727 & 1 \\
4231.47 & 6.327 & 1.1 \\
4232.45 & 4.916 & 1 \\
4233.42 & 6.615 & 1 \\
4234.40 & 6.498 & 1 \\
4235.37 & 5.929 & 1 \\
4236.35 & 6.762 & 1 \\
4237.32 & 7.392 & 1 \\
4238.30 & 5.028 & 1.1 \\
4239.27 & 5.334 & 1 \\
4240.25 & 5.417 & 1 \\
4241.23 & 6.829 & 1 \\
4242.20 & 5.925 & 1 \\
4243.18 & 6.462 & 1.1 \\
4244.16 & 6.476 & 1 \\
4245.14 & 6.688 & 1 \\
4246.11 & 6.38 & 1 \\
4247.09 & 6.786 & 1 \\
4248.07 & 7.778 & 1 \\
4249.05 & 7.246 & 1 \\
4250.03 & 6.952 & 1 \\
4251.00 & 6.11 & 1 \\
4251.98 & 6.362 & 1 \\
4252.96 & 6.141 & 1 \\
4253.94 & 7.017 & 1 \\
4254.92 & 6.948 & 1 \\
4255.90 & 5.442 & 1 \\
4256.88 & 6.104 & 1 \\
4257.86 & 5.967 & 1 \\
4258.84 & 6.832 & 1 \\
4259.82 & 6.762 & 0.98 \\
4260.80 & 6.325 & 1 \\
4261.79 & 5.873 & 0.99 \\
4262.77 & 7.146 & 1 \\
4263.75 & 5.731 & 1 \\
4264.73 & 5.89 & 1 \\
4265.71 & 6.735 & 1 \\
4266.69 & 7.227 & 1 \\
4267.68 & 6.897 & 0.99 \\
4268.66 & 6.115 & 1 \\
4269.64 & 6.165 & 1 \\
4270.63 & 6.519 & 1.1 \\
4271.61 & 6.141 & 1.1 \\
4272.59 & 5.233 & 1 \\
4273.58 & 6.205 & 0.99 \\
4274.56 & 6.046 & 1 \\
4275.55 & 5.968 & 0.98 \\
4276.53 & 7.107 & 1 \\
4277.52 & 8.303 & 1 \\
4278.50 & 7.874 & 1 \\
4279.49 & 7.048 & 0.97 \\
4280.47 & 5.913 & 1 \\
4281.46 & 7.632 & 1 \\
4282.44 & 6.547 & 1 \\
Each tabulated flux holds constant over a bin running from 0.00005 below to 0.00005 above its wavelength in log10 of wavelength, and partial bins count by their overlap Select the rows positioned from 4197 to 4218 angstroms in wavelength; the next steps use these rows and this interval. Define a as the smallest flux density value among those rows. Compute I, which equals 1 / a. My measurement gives 0.212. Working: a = 4.707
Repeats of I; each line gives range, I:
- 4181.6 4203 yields 0.215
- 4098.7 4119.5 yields 0.387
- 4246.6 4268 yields 0.184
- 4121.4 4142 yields 0.190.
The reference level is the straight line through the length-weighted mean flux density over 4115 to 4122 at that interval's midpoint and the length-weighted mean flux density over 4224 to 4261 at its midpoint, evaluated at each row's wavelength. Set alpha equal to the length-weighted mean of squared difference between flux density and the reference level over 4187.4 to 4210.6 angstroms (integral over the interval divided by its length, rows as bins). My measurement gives 0.76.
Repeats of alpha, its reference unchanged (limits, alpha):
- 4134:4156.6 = 1.08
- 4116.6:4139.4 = 0.68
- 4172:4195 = 1.29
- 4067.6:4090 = 1.51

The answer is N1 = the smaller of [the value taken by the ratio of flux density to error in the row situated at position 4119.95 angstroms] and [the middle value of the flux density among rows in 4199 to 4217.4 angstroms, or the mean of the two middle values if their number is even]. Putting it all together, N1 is 6.29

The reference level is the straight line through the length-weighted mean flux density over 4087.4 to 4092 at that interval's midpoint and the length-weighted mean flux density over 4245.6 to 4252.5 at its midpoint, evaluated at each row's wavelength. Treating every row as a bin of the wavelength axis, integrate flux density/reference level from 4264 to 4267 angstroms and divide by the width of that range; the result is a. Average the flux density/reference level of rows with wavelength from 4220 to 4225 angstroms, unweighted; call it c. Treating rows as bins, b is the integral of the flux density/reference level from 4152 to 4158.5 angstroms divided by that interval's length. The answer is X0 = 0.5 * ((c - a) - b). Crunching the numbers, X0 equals -0.46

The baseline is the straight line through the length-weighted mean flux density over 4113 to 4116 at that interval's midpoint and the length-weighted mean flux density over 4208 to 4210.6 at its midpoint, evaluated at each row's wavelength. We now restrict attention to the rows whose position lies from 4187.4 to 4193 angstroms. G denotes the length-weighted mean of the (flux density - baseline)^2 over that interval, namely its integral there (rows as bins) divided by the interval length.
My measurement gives 1.01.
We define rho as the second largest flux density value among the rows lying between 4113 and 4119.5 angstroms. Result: 6.696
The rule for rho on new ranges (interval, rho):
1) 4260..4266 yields 6.735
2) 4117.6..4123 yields 6.289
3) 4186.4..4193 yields 7.896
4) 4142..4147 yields 5.841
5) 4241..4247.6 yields 6.786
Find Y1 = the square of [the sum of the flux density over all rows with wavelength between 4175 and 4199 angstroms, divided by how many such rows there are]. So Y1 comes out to 38.7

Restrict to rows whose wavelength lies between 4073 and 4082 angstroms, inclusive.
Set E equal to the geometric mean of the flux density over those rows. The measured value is 5.02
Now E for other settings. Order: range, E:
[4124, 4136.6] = 6.39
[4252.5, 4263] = 6.39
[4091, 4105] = 5.09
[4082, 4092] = 6.32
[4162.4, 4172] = 5.63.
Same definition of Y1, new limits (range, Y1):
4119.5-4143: 39.8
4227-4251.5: 42.0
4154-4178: 36.7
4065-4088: 33.3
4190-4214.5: 41.8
